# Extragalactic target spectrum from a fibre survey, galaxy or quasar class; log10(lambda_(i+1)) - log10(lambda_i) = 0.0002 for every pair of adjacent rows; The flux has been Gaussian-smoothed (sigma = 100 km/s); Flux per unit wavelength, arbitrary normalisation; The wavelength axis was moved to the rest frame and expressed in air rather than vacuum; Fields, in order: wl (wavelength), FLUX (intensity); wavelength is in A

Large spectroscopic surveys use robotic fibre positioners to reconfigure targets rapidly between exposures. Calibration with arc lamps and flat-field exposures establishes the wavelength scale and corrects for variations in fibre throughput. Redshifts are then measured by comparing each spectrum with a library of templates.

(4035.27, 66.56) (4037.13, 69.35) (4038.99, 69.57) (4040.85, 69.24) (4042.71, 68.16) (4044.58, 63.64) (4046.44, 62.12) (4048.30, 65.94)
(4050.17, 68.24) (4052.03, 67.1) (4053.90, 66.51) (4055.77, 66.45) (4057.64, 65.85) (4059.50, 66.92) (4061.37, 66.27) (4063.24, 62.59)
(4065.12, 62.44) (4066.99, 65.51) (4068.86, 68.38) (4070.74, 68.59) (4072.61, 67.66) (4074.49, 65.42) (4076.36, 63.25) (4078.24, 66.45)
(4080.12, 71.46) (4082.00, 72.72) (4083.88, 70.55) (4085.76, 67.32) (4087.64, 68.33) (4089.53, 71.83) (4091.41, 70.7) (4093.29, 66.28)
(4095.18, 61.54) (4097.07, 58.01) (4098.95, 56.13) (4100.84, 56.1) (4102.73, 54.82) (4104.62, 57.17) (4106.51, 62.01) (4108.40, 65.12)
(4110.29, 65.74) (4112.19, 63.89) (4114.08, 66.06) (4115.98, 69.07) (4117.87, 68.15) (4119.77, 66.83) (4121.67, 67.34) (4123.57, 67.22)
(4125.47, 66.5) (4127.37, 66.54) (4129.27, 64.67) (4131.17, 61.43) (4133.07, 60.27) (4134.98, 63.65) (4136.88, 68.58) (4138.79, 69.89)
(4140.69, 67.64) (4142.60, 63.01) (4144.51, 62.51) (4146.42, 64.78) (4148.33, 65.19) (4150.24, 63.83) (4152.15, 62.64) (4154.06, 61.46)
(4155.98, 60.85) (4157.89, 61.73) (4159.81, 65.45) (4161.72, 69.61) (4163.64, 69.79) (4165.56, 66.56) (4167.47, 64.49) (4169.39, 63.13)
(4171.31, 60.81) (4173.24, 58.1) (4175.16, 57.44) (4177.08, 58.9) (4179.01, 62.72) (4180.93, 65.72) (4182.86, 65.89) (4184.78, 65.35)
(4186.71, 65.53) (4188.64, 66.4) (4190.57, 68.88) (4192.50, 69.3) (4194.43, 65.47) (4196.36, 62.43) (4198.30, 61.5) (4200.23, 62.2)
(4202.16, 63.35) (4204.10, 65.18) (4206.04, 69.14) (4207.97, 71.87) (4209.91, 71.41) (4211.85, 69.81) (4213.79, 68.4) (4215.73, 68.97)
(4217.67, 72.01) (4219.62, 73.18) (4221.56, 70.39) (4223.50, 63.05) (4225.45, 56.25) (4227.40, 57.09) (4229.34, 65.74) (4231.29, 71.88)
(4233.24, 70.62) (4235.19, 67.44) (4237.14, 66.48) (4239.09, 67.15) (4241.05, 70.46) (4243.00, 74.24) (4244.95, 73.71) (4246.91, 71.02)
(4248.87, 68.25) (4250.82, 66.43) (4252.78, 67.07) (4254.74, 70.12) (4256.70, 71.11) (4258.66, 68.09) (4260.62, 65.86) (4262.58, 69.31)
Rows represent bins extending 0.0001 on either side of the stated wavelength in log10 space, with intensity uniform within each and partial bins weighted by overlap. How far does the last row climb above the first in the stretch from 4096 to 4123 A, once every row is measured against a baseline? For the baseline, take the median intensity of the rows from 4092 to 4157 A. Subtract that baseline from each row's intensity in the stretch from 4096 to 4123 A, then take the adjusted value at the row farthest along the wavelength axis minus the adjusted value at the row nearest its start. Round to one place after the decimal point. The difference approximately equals 9.3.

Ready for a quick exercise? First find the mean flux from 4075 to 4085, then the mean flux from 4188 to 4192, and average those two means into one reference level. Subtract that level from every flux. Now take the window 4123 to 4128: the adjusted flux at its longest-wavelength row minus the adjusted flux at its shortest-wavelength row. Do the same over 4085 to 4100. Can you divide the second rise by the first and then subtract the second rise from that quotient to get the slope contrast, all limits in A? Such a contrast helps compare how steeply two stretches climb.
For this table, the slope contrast 28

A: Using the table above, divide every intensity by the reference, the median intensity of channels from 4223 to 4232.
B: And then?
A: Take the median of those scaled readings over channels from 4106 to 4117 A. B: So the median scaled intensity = 1.04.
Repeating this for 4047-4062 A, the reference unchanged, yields 1.05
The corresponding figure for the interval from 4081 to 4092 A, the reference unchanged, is 1.12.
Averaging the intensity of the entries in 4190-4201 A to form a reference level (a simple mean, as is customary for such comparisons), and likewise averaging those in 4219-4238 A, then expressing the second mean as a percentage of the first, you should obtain 102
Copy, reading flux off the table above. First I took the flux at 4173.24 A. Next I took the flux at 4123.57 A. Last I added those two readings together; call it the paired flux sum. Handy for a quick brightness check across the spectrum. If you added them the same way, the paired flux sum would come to 125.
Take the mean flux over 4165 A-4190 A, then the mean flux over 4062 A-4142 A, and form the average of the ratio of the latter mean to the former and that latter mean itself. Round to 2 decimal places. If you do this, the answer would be 33.18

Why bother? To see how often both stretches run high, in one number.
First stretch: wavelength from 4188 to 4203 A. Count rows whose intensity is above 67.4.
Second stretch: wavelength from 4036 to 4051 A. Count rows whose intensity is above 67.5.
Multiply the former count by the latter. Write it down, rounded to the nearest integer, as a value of 10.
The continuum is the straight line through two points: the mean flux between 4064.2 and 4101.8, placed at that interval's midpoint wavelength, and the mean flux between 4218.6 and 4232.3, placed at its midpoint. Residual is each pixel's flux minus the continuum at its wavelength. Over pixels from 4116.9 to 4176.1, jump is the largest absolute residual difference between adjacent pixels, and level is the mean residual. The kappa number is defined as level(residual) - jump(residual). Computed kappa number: -6.1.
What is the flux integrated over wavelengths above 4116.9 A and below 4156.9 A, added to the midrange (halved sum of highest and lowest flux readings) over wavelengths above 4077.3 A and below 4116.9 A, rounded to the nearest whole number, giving 2660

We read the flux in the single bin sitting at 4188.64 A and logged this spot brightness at 66.4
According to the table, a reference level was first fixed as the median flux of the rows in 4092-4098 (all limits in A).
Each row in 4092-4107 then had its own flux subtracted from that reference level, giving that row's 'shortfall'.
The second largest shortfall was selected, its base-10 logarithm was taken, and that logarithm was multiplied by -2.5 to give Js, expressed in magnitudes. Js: -1.84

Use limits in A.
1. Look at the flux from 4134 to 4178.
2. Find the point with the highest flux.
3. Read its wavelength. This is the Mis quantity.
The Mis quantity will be 4138.79 A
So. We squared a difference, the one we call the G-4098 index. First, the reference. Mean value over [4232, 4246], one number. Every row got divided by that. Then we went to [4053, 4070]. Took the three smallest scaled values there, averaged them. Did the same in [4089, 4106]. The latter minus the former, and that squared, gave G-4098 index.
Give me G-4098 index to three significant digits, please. 0.0125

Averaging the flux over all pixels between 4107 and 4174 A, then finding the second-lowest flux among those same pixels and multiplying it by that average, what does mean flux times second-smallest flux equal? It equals 3913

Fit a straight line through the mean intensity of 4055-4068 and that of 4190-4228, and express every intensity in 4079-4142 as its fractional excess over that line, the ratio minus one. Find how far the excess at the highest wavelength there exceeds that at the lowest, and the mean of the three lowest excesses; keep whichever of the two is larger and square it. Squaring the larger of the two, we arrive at 0.0045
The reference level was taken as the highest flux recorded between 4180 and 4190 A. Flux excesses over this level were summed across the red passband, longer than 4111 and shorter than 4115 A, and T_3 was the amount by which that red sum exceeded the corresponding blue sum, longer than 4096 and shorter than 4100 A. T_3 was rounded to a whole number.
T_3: 16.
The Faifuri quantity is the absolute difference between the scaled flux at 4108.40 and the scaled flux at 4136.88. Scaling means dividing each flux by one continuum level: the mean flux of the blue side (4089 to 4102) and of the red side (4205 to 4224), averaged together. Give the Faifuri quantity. 0.052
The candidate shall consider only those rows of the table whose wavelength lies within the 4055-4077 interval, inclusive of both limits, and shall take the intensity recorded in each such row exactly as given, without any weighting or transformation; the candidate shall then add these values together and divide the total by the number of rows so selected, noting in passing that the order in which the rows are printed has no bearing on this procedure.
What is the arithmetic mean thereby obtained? 66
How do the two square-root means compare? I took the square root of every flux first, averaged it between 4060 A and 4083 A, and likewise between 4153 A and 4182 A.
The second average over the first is 0.97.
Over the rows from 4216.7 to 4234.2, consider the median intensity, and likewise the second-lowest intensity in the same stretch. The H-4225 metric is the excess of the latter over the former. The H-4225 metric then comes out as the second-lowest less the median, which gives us -13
